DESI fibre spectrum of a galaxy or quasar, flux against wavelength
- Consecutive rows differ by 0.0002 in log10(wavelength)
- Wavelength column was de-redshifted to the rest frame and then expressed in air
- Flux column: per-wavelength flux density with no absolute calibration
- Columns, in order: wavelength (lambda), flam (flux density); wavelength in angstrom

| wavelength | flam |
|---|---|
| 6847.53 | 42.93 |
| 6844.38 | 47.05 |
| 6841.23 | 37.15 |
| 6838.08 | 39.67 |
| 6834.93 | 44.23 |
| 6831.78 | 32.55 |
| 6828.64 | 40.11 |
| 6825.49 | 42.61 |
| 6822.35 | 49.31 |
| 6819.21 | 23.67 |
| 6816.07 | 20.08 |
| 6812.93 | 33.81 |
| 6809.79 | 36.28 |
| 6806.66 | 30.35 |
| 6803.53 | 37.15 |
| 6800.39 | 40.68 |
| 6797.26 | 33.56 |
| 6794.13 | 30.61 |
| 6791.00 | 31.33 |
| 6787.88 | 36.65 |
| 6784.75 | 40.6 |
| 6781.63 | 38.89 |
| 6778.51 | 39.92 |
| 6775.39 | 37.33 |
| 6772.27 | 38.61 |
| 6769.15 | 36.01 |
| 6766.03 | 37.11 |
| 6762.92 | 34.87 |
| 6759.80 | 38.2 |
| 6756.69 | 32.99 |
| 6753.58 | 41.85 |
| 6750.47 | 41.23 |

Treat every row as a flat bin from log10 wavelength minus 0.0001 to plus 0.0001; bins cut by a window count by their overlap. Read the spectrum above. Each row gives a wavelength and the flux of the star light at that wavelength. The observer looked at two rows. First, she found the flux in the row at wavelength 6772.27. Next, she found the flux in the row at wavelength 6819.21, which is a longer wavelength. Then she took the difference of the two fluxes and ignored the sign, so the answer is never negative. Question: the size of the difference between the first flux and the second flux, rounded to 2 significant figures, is 15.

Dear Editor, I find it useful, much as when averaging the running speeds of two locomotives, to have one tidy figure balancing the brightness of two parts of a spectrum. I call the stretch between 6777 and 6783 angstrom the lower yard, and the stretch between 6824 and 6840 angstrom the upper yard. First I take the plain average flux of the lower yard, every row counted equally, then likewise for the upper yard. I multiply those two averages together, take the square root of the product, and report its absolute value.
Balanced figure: 39.6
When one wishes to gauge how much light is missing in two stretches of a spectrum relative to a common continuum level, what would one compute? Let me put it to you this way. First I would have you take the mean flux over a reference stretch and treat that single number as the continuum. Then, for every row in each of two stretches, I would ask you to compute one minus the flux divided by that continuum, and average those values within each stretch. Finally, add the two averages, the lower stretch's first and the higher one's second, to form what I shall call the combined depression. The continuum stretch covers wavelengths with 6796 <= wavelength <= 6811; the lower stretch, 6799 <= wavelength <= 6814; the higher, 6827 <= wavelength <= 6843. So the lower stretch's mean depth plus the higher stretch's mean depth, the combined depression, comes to -0.09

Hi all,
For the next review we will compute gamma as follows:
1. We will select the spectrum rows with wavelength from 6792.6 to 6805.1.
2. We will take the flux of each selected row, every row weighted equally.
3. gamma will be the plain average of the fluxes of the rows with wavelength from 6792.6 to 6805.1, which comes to 35.5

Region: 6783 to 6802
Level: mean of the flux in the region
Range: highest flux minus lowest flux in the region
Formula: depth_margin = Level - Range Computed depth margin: 25.5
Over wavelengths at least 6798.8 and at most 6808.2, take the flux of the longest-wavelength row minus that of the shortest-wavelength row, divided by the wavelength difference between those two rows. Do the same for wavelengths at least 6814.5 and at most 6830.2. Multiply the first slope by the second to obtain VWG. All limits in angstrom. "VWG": -2.6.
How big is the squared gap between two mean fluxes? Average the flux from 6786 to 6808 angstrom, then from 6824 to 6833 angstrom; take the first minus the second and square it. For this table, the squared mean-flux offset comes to 17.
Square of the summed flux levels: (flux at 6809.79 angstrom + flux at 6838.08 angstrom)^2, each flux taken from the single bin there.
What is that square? 5768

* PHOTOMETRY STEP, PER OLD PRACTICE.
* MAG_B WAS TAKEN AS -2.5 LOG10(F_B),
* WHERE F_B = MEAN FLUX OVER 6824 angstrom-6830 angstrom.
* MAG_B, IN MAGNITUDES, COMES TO -4.04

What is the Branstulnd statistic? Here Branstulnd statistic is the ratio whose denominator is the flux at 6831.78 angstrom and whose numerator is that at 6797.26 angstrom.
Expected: 1.03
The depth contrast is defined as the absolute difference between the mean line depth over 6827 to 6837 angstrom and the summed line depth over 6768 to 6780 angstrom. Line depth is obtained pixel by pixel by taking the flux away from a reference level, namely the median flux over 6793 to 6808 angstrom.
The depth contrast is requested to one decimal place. 12.2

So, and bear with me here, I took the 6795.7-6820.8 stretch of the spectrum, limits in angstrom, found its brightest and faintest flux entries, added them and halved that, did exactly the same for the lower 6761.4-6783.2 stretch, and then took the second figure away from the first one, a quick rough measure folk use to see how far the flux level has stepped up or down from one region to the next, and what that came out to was -7.0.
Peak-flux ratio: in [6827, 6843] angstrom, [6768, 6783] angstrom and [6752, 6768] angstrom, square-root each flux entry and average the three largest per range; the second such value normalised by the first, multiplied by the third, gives 6.08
